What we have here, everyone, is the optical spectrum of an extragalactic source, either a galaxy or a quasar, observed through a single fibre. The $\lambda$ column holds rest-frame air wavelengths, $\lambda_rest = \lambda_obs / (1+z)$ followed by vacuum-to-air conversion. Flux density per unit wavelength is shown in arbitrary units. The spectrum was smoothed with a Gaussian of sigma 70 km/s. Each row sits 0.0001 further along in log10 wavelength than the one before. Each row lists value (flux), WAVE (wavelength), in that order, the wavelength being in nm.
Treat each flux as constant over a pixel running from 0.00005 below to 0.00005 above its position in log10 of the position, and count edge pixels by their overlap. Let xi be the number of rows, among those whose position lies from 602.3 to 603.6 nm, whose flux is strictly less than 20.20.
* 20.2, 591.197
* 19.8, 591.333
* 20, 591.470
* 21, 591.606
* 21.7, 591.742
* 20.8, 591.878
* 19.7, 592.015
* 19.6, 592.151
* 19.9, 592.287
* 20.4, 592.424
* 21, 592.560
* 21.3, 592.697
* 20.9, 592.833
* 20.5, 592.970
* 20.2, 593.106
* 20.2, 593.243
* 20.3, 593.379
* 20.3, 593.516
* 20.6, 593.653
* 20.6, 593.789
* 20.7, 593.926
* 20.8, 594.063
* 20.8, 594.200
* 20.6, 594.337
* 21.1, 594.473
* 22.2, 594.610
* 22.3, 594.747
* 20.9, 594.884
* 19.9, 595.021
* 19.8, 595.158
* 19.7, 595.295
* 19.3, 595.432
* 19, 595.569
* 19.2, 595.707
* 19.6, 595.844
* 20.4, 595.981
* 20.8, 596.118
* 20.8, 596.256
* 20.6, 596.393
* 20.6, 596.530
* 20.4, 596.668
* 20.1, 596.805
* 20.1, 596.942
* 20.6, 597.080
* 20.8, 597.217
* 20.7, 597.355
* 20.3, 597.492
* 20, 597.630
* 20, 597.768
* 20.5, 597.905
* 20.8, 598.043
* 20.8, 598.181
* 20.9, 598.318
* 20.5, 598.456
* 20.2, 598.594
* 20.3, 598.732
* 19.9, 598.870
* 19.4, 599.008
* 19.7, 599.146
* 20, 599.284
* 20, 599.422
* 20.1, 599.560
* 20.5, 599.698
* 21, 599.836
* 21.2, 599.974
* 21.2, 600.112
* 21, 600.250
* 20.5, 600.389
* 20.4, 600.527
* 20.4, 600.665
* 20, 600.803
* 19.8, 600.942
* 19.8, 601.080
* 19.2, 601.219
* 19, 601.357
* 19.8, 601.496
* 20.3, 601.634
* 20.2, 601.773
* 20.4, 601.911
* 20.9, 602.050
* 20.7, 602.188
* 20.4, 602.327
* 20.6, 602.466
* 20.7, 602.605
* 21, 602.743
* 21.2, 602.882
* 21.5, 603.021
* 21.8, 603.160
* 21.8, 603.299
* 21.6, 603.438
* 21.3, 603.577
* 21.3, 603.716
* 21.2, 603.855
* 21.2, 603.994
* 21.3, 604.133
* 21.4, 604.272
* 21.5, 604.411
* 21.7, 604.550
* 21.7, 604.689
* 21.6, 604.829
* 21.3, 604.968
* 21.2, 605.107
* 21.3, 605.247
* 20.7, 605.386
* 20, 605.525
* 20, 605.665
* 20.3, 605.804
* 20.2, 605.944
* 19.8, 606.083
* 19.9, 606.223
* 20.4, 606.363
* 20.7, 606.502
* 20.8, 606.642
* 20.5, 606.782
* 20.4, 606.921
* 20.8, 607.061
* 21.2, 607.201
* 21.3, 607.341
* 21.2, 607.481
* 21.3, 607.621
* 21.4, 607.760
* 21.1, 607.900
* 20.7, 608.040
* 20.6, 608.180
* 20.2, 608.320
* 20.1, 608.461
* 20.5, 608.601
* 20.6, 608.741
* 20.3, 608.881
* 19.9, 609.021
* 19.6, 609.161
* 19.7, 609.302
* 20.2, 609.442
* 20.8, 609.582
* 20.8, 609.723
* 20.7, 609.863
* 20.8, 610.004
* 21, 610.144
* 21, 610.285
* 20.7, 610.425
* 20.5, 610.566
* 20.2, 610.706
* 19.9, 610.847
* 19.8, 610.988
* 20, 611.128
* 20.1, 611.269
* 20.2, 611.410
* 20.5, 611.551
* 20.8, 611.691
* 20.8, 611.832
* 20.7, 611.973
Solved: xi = 0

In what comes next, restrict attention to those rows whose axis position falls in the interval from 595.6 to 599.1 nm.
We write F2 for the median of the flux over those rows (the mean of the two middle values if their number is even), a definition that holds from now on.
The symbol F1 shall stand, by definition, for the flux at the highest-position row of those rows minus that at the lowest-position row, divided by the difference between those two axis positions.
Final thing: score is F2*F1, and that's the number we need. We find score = 1.2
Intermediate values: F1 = 0.1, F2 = 20.4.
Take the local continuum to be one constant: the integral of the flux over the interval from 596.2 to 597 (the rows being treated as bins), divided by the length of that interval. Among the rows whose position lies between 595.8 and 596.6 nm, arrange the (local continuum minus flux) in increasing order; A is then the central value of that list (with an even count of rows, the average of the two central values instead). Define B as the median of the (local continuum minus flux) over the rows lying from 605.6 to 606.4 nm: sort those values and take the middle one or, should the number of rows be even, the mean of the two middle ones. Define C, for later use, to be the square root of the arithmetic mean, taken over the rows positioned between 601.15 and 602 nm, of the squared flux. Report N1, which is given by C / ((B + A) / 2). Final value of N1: 191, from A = -0.15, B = 0.4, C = 19.8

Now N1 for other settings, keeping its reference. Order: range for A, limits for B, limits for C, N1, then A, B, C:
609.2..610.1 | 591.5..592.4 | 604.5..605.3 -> -223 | -0.30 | 0.1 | 21.5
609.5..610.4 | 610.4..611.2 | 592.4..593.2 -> 5351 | -0.35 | 0.4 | 20.7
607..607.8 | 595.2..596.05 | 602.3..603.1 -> 201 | -0.80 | 1.0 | 20.9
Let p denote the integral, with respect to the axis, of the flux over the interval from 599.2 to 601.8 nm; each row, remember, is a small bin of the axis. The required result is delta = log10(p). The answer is 1.72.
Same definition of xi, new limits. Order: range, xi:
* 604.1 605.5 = 0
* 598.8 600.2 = 6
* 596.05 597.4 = 2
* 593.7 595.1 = 1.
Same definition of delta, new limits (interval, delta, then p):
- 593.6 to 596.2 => 1.73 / 53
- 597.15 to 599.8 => 1.73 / 54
